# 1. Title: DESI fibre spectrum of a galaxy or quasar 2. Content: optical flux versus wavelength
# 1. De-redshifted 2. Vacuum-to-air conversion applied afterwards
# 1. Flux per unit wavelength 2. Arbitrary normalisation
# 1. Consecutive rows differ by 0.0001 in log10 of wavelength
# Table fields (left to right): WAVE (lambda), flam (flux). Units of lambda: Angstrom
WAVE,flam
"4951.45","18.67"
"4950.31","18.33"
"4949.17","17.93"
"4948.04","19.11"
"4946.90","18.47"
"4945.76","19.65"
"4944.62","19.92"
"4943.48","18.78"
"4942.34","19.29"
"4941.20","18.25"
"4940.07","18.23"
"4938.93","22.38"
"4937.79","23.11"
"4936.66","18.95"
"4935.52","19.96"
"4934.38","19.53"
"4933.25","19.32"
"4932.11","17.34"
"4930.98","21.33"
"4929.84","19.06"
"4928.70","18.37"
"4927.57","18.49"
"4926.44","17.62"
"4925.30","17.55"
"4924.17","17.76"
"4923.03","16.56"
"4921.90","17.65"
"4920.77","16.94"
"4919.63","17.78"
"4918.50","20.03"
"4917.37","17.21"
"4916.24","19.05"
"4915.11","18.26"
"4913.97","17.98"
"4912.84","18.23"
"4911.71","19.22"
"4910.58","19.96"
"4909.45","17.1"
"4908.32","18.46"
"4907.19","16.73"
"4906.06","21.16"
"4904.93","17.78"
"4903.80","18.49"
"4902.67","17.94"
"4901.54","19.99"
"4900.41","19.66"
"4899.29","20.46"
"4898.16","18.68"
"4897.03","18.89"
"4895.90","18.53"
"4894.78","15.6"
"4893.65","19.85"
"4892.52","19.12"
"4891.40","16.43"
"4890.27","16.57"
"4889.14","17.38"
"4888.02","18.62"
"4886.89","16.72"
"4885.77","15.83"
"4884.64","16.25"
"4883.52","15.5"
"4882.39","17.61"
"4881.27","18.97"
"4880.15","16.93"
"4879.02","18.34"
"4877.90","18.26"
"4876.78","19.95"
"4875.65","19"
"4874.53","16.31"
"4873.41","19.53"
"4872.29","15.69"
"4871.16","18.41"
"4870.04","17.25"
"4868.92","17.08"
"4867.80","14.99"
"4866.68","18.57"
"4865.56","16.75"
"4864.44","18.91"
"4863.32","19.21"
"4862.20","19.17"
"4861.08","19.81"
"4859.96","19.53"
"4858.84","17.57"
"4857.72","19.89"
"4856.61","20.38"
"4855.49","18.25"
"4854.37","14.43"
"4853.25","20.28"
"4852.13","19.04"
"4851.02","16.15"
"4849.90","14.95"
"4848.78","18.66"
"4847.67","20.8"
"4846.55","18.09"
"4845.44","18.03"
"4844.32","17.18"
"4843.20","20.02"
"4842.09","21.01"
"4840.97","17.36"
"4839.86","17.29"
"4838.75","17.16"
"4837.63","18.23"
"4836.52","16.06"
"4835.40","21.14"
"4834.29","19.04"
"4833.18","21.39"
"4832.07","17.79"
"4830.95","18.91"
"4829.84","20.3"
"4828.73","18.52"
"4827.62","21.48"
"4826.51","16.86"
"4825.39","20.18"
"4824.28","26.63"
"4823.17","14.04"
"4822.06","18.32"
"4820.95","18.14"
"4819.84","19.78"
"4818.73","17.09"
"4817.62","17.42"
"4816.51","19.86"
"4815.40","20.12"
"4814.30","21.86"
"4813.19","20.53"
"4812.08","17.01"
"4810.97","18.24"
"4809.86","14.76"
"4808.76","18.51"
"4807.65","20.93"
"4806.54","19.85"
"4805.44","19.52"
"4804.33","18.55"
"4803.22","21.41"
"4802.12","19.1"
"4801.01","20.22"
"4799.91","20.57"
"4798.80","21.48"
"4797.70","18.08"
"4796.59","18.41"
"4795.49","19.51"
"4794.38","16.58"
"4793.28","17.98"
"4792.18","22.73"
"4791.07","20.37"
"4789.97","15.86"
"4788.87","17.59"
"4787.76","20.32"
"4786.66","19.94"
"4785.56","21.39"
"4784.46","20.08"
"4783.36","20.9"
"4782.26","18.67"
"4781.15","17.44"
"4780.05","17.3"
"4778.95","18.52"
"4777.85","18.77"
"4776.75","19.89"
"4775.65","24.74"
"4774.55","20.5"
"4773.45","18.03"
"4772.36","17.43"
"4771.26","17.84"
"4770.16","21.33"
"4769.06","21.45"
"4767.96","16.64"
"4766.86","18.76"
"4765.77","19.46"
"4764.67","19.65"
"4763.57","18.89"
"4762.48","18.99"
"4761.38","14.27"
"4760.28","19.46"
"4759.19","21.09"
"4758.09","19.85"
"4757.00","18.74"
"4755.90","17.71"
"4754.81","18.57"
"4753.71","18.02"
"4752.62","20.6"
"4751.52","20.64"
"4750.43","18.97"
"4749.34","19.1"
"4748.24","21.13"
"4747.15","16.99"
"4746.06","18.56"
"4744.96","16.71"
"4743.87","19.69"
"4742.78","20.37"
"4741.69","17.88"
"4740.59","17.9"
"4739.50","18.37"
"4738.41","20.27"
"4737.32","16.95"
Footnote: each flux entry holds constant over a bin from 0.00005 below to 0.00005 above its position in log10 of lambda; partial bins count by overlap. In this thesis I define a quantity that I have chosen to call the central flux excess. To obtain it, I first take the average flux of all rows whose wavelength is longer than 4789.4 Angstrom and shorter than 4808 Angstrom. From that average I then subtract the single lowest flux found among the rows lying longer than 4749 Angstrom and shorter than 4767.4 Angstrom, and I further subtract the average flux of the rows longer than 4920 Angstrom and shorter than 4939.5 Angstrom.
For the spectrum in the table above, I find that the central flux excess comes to -13.7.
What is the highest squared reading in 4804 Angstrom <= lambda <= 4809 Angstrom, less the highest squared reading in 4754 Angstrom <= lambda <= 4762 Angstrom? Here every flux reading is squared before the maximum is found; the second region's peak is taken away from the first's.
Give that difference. -7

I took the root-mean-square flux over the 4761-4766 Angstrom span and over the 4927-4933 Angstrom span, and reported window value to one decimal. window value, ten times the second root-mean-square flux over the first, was 10.3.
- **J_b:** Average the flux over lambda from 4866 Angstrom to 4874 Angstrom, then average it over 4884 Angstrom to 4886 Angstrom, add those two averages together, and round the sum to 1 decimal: 33.4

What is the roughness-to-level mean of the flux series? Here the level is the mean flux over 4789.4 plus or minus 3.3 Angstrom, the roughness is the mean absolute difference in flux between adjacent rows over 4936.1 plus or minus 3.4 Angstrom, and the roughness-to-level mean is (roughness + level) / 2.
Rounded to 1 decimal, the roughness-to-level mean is 10.4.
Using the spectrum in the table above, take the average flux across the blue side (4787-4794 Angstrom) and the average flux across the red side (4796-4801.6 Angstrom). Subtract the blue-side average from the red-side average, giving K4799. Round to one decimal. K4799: 0.6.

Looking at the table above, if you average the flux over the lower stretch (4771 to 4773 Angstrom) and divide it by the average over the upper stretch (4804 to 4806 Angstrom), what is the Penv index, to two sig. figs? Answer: 0.93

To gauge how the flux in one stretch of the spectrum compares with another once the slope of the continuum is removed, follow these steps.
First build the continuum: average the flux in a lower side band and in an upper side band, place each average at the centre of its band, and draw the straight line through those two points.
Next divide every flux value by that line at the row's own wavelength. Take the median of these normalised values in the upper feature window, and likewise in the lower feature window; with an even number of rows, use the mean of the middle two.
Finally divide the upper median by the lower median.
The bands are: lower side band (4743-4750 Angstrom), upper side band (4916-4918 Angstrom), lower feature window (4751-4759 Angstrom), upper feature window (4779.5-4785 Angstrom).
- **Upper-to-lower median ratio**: 1.00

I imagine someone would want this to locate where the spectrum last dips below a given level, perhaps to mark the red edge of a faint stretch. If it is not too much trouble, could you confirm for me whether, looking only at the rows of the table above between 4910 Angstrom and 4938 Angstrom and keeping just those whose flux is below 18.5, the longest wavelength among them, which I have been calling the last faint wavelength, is 4932.11 Angstrom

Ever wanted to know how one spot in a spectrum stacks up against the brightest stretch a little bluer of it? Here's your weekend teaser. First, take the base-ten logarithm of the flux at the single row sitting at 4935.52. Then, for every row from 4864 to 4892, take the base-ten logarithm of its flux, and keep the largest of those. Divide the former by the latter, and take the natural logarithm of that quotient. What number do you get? 0.00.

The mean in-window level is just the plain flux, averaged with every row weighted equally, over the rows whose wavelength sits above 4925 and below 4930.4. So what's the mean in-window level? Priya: 18.2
